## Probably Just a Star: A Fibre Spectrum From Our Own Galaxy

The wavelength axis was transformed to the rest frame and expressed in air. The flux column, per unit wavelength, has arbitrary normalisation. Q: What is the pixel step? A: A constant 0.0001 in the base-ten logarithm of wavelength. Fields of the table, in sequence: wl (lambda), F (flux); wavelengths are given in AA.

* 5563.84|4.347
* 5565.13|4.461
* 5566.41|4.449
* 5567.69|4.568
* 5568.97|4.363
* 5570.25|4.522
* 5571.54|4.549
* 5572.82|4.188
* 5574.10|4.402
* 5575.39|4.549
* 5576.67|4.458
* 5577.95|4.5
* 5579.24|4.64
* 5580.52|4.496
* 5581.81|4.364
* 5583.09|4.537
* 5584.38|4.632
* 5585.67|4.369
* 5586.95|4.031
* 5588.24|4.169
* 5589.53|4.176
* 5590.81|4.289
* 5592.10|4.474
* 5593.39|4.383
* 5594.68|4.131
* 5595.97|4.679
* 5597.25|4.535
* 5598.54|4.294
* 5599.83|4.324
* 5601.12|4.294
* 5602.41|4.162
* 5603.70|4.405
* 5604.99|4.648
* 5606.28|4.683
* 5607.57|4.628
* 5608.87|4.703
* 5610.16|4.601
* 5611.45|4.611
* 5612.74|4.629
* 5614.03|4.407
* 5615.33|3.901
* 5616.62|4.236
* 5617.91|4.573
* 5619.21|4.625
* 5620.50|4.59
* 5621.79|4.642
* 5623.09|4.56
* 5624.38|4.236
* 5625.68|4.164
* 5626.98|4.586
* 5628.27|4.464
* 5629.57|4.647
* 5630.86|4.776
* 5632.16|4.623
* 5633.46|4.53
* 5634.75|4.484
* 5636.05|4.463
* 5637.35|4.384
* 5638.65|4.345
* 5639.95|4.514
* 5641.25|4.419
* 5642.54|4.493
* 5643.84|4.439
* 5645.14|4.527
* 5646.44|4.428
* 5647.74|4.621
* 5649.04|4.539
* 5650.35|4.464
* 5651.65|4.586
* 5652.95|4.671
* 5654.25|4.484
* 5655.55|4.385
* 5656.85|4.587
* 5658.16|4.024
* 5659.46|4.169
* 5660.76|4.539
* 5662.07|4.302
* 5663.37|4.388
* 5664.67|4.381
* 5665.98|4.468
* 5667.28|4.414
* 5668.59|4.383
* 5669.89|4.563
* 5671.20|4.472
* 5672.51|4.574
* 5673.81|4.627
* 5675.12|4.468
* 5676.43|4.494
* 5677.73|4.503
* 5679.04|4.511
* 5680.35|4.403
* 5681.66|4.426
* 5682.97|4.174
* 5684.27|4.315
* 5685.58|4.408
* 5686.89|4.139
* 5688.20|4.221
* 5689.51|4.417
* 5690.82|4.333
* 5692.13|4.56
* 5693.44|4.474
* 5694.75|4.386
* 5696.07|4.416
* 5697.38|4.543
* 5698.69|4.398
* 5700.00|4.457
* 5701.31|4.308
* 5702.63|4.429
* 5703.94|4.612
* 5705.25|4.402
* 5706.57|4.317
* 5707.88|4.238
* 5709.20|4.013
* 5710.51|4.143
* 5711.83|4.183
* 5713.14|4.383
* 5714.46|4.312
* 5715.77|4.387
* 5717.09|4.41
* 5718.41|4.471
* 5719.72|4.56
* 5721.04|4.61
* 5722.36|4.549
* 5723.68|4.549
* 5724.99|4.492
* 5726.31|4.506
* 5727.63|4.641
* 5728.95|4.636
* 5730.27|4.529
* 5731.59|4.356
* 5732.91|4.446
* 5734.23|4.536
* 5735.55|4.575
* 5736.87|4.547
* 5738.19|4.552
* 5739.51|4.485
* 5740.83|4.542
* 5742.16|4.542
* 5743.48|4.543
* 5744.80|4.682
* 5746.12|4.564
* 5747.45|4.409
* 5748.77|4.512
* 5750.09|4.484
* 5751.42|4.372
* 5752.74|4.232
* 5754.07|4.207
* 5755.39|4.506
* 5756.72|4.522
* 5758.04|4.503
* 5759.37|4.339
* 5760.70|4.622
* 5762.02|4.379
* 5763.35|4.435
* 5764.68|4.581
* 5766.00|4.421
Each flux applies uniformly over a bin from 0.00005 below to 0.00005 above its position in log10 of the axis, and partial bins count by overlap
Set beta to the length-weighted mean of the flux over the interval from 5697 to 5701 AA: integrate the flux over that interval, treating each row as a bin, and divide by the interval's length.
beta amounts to 4.45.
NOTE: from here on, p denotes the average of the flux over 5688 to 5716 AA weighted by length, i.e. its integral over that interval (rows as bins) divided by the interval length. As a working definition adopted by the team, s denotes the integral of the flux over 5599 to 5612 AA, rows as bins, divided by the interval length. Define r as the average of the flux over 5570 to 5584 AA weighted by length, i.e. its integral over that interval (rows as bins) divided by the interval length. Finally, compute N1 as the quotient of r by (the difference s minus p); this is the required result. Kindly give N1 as 32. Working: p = 4.36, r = 4.47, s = 4.50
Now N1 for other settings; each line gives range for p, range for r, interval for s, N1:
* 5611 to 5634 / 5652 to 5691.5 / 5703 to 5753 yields -151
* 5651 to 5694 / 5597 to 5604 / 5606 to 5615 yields 28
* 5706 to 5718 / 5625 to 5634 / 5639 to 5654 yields 18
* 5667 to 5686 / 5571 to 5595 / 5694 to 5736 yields -222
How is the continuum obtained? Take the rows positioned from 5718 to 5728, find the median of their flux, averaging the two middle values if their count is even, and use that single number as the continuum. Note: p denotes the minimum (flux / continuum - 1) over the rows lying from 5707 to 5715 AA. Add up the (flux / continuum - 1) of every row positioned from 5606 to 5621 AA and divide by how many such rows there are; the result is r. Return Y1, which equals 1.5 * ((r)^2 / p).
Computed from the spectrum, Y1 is -0.001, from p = -0.118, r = -0.01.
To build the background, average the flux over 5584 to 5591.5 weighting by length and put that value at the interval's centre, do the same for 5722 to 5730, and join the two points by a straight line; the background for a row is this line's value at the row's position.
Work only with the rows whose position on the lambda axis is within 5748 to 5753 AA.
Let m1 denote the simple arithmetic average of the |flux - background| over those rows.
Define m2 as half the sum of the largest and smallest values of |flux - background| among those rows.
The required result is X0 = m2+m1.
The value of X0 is 0.457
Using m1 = 0.21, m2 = 0.24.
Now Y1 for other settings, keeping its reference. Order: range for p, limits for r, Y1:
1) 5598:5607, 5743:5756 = -0.008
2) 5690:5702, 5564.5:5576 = -0.013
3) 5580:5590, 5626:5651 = -0.001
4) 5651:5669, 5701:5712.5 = -0.041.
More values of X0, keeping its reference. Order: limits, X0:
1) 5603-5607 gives 0.516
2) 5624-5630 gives 0.386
